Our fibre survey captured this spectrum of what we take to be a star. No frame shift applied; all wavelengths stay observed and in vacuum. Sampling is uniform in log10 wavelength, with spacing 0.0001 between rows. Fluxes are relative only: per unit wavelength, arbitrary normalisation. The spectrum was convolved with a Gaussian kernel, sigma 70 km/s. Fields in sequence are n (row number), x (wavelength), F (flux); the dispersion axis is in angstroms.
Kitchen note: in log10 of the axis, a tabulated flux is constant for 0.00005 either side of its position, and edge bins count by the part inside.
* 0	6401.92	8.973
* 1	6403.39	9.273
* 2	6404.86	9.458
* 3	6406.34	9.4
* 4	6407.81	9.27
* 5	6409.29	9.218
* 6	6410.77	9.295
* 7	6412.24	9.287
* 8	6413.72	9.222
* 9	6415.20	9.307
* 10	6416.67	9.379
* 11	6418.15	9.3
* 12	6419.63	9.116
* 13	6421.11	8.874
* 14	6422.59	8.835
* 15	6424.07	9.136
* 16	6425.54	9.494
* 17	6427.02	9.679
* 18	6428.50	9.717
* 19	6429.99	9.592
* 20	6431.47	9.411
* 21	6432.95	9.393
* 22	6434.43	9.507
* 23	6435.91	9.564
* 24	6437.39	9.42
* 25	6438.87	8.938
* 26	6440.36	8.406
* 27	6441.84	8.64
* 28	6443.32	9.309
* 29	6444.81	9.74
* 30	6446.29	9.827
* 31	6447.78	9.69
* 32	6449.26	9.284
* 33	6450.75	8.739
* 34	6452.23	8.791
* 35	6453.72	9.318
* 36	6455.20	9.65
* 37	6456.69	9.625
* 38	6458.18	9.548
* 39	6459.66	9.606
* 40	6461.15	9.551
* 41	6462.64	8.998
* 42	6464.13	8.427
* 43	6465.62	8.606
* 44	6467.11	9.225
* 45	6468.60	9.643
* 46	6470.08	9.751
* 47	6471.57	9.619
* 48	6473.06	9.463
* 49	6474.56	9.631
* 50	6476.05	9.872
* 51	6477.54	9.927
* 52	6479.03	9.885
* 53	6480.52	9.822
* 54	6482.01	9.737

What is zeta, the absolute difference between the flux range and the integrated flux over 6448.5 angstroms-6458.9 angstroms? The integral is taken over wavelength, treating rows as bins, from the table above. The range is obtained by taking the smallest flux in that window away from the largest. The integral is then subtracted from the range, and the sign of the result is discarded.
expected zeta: 95.6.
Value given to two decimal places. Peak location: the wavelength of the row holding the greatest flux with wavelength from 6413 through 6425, 6416.67 angstroms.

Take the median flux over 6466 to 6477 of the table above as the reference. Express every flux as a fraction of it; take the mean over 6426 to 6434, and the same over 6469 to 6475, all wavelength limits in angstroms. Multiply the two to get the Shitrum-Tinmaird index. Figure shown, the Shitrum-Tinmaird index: 0.99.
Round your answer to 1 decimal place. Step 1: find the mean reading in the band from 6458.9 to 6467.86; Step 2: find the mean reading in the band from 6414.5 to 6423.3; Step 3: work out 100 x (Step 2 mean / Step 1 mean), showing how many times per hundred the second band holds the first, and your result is 100.7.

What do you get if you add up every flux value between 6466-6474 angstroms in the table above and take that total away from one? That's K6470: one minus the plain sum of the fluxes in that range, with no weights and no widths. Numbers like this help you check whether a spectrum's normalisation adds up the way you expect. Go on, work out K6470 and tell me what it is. -46.7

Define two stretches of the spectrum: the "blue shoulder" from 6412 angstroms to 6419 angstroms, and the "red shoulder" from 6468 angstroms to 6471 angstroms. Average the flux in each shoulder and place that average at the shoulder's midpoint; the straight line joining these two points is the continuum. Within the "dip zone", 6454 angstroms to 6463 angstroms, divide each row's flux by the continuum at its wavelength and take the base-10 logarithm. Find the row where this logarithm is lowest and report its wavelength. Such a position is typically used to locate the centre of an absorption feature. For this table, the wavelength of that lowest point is 6462.64 angstroms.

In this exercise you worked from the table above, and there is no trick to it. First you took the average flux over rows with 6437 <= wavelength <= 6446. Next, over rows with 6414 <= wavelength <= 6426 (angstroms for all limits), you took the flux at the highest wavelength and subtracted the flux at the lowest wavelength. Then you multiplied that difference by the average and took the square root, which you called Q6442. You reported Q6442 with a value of 1.3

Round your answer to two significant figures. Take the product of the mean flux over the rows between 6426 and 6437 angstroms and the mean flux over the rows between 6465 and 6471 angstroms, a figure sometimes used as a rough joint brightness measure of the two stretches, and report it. 89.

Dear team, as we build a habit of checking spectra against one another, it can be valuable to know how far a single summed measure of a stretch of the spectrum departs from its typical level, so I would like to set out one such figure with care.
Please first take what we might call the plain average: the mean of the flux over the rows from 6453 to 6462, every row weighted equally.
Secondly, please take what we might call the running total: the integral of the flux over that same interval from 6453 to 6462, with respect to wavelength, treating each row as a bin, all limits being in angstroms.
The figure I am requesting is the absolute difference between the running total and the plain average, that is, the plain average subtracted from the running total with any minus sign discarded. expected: 76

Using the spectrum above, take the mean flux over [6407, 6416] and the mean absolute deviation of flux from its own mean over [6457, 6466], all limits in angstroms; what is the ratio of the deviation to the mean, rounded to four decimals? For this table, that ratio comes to 0.0481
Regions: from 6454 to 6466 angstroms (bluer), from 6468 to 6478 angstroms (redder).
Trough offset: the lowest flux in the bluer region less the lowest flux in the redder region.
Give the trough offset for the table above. -1.0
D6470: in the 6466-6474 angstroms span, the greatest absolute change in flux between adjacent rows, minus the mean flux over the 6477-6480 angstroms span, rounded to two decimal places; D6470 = -9.49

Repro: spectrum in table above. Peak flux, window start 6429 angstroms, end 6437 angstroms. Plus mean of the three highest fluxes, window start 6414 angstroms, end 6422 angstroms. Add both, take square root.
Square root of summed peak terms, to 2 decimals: 4.35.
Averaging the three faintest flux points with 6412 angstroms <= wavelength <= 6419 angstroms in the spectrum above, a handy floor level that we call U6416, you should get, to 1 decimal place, 9.3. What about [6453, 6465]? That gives 8.9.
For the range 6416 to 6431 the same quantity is 8.9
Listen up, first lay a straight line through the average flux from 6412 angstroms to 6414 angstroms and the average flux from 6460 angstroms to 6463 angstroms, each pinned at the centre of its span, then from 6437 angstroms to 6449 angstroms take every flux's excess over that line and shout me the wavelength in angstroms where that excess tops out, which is 6446.29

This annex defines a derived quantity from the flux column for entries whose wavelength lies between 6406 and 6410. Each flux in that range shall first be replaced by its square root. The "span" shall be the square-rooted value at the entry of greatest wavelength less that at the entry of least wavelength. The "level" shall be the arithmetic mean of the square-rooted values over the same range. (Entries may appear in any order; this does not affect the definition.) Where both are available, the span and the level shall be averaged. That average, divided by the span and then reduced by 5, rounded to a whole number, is -56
